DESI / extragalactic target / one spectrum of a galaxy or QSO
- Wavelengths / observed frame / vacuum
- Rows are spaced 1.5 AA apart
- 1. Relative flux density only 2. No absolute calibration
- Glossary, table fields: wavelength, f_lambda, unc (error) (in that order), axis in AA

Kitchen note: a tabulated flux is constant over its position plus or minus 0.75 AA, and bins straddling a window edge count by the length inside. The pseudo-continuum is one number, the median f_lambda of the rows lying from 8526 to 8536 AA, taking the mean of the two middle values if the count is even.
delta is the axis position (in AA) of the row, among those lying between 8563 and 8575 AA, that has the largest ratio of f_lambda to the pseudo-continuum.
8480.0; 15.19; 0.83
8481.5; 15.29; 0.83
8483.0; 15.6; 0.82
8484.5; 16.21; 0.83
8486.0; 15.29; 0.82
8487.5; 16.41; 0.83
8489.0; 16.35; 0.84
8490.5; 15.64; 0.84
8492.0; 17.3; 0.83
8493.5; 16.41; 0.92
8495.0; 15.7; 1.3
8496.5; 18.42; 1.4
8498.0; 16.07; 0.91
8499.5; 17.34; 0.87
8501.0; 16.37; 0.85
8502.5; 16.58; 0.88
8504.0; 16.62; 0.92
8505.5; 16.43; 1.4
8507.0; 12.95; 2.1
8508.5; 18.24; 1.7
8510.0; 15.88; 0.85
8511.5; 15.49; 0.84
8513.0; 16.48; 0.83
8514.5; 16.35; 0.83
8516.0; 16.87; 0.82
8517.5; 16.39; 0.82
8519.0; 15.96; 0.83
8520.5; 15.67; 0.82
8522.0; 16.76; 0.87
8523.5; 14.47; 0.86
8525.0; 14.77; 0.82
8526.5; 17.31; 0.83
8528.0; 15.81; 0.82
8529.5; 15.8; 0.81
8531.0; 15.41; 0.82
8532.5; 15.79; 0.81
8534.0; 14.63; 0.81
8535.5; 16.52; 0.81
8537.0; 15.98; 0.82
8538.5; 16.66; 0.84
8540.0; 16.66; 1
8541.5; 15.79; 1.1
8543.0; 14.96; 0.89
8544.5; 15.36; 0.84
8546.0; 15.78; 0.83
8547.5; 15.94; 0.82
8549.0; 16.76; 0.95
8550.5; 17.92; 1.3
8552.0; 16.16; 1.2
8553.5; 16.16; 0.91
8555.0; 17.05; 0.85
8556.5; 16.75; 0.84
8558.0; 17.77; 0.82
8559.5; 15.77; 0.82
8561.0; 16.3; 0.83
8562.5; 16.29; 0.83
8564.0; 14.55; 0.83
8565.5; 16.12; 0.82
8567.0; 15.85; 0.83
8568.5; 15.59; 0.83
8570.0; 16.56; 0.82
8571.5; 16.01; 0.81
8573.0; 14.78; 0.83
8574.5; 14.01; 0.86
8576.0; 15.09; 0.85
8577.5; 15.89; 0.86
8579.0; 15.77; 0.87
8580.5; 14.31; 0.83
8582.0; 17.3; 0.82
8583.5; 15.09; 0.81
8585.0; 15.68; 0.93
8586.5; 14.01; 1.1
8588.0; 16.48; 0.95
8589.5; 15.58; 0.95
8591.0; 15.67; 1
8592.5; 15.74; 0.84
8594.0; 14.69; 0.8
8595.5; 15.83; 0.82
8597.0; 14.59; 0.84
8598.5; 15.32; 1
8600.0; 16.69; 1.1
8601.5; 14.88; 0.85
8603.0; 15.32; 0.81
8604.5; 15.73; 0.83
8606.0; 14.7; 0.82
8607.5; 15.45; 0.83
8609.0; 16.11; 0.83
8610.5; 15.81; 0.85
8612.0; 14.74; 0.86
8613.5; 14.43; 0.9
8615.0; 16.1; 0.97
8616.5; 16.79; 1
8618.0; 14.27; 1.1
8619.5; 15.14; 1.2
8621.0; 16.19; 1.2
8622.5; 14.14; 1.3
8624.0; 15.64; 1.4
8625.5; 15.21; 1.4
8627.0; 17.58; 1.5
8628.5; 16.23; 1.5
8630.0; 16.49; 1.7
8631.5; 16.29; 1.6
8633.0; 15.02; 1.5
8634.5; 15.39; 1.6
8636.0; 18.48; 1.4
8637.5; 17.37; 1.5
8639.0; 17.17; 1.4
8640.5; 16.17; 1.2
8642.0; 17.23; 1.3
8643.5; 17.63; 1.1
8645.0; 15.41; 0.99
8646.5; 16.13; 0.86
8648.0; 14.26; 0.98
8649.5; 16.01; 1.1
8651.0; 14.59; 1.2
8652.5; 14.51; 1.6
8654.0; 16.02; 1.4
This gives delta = 8570.0 AA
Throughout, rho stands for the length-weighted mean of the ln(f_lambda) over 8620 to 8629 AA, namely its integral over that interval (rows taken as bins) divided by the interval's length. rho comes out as 2.76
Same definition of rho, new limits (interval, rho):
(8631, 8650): 2.79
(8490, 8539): 2.78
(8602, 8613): 2.73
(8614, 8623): 2.74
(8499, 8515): 2.78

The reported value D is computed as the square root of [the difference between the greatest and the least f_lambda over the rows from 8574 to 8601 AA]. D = 1.81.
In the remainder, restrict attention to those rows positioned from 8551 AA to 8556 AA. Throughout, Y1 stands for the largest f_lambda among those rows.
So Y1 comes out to 17.05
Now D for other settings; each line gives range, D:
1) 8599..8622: 1.59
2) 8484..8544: 2.34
